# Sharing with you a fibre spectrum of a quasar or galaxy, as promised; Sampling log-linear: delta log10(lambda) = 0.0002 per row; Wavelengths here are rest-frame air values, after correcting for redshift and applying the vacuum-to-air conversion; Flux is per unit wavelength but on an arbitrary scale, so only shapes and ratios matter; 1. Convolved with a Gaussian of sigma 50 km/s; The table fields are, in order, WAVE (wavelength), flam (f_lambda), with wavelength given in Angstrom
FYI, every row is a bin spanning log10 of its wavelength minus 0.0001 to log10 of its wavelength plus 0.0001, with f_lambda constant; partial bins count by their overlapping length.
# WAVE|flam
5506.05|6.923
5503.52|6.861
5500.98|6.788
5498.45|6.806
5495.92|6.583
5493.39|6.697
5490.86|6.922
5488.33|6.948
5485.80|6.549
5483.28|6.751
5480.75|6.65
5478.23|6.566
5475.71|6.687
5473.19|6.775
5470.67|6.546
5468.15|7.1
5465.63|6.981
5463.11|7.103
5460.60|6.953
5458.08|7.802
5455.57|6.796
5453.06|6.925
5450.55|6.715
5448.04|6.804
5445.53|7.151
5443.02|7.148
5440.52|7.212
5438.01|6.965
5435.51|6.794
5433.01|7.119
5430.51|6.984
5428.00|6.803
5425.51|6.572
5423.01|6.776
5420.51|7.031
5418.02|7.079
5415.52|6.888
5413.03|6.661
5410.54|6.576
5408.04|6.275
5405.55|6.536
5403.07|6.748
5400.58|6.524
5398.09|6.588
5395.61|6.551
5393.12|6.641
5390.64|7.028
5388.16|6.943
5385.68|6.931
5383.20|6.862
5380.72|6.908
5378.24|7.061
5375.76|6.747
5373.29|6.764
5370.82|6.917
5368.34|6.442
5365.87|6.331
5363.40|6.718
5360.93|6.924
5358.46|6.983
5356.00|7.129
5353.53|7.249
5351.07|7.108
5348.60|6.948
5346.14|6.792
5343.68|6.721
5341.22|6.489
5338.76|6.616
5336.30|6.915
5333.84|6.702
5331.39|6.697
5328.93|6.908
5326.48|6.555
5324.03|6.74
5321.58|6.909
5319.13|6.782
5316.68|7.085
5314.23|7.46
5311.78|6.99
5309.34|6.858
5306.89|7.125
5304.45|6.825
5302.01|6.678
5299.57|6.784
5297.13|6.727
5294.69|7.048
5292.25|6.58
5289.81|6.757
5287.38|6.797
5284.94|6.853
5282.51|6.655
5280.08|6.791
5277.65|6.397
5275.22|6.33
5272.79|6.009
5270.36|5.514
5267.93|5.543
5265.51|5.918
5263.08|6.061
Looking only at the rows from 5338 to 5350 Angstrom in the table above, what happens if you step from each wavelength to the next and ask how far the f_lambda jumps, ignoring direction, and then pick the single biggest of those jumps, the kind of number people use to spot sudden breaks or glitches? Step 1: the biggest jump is 0.23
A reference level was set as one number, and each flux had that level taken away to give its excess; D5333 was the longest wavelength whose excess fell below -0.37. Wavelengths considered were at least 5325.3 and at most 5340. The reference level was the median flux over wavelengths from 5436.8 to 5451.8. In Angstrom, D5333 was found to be 5338.76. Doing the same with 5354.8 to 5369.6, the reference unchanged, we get 5368.34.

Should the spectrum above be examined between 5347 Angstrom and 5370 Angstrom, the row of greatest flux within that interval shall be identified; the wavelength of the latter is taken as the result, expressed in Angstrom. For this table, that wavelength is 5353.53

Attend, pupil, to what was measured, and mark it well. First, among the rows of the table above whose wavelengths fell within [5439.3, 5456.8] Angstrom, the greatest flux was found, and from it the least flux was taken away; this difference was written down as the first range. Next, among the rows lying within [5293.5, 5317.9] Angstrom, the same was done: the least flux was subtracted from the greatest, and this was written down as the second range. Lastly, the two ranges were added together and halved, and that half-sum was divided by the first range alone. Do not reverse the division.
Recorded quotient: 1.3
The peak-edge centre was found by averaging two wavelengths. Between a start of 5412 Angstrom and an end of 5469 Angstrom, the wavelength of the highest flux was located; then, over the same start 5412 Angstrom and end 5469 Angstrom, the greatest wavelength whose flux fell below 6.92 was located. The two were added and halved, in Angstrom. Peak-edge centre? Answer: 5456.8 Angstrom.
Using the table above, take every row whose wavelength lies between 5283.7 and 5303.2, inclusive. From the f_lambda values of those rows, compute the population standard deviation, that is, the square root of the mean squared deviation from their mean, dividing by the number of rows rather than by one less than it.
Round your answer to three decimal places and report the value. 0.128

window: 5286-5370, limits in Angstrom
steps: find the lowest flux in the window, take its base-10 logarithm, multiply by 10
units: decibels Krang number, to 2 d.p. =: 8.01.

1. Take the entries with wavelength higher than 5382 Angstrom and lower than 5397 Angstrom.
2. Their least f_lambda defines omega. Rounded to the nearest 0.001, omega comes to 6.551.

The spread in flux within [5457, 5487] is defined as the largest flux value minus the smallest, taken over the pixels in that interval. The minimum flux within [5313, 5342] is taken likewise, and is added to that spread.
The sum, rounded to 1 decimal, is 7.7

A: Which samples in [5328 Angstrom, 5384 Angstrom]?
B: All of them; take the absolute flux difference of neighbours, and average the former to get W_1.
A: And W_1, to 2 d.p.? 0.17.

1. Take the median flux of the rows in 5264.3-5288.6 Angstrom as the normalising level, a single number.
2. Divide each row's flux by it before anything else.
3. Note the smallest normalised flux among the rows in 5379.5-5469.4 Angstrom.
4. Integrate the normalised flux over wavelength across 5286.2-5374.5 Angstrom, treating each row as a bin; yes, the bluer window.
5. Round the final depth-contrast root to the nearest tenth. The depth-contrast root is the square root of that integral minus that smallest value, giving 9.7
